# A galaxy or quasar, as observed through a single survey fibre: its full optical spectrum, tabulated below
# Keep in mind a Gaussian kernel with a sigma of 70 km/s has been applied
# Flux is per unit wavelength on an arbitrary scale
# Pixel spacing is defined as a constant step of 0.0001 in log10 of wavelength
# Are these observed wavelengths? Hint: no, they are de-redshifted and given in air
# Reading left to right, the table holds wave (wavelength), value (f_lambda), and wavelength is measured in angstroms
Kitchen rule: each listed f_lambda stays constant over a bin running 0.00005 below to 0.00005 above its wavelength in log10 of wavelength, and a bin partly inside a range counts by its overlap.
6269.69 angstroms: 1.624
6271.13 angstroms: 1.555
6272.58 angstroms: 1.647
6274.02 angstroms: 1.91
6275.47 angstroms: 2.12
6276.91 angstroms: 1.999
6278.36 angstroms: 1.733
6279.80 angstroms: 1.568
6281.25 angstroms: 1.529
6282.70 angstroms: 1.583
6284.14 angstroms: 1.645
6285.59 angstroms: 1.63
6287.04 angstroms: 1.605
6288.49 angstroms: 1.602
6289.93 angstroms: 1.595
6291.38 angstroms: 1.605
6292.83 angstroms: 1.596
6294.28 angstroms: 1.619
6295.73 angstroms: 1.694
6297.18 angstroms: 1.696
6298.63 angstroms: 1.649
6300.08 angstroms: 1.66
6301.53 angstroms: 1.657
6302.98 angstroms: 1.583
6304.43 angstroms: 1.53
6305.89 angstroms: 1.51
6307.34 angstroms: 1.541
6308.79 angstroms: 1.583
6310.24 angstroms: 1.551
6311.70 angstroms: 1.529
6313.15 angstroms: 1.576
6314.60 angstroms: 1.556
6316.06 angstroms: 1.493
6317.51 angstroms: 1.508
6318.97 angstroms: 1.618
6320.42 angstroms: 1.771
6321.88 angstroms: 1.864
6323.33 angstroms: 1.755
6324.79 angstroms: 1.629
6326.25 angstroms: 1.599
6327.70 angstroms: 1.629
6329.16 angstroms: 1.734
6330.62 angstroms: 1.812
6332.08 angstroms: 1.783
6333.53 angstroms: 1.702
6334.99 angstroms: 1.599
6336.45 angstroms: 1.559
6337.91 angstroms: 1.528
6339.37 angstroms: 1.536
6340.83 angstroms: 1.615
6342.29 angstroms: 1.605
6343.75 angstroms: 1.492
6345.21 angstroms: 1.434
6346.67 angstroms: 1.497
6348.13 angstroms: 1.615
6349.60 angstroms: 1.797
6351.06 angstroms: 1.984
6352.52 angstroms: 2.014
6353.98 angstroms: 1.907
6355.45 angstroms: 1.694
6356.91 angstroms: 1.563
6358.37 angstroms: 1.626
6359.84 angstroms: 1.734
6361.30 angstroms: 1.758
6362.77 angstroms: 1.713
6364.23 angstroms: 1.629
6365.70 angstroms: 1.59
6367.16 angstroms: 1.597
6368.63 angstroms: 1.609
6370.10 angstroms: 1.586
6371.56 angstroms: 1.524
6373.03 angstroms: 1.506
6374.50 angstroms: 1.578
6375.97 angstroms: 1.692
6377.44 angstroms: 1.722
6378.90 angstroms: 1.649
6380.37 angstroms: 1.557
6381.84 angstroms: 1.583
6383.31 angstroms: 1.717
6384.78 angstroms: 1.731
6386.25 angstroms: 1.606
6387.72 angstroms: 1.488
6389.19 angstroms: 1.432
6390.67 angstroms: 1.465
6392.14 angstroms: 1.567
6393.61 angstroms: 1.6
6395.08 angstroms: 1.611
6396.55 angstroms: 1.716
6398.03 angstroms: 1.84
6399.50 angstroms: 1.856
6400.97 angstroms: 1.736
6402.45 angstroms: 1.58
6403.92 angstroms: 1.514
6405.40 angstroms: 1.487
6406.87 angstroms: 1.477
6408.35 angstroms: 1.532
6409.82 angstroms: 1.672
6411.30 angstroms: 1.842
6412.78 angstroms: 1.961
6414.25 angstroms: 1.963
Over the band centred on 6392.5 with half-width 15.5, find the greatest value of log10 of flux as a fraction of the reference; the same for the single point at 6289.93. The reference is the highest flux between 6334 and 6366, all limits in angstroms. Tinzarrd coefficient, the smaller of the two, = -0.101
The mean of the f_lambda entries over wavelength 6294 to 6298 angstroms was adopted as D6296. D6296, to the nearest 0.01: 1.67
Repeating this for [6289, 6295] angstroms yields 1.60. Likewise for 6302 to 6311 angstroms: 1.55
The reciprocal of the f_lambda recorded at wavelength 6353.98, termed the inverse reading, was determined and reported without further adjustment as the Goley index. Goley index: 0.524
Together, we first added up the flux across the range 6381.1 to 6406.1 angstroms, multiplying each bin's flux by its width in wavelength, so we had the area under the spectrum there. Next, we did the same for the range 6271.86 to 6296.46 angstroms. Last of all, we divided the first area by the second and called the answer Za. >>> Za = 0.98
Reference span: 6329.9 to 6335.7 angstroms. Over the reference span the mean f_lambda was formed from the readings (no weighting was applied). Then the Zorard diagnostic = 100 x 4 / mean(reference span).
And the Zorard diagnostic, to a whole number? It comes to 232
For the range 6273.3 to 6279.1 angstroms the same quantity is 206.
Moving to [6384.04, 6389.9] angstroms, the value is 256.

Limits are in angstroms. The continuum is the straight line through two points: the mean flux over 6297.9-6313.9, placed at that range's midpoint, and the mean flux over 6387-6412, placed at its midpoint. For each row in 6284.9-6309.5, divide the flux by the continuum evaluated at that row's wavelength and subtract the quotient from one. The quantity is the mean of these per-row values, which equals -0.02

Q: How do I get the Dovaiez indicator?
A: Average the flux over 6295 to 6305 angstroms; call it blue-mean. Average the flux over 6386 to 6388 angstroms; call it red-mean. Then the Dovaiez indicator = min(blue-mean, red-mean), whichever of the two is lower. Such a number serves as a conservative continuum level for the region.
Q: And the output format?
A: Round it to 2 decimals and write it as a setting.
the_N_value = 1.55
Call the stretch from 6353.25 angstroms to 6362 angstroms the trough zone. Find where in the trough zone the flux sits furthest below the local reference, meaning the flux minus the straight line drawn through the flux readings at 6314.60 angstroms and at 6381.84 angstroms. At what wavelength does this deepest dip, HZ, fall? 6356.91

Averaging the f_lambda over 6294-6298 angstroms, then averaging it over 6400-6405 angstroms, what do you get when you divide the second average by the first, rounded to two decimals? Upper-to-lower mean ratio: 0.96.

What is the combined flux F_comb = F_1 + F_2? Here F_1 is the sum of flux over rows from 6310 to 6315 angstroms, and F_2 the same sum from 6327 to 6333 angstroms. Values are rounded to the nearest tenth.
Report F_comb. 13.2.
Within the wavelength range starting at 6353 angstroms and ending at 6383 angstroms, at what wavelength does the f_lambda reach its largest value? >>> 6353.98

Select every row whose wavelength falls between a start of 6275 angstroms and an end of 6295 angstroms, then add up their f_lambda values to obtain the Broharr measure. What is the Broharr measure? 23.4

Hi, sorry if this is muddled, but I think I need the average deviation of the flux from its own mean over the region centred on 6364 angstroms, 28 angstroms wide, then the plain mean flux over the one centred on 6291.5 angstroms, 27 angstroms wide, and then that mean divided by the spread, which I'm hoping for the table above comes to 14.7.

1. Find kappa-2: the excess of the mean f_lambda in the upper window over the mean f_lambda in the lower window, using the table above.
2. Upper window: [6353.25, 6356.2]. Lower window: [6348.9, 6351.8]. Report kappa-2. -0.1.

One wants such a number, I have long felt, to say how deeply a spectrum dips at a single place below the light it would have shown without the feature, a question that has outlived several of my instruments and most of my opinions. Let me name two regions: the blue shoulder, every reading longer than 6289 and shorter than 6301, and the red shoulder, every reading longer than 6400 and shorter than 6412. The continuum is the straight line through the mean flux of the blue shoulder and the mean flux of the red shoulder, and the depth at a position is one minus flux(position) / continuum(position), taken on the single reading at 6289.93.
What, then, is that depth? 0.028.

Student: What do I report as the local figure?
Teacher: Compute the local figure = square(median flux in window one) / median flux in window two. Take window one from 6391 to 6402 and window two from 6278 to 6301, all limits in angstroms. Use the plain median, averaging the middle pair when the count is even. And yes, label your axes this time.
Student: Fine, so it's 1.83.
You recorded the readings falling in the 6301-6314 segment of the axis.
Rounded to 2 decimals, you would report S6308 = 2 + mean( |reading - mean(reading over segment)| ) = 2.03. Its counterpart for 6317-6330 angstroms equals 2.09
